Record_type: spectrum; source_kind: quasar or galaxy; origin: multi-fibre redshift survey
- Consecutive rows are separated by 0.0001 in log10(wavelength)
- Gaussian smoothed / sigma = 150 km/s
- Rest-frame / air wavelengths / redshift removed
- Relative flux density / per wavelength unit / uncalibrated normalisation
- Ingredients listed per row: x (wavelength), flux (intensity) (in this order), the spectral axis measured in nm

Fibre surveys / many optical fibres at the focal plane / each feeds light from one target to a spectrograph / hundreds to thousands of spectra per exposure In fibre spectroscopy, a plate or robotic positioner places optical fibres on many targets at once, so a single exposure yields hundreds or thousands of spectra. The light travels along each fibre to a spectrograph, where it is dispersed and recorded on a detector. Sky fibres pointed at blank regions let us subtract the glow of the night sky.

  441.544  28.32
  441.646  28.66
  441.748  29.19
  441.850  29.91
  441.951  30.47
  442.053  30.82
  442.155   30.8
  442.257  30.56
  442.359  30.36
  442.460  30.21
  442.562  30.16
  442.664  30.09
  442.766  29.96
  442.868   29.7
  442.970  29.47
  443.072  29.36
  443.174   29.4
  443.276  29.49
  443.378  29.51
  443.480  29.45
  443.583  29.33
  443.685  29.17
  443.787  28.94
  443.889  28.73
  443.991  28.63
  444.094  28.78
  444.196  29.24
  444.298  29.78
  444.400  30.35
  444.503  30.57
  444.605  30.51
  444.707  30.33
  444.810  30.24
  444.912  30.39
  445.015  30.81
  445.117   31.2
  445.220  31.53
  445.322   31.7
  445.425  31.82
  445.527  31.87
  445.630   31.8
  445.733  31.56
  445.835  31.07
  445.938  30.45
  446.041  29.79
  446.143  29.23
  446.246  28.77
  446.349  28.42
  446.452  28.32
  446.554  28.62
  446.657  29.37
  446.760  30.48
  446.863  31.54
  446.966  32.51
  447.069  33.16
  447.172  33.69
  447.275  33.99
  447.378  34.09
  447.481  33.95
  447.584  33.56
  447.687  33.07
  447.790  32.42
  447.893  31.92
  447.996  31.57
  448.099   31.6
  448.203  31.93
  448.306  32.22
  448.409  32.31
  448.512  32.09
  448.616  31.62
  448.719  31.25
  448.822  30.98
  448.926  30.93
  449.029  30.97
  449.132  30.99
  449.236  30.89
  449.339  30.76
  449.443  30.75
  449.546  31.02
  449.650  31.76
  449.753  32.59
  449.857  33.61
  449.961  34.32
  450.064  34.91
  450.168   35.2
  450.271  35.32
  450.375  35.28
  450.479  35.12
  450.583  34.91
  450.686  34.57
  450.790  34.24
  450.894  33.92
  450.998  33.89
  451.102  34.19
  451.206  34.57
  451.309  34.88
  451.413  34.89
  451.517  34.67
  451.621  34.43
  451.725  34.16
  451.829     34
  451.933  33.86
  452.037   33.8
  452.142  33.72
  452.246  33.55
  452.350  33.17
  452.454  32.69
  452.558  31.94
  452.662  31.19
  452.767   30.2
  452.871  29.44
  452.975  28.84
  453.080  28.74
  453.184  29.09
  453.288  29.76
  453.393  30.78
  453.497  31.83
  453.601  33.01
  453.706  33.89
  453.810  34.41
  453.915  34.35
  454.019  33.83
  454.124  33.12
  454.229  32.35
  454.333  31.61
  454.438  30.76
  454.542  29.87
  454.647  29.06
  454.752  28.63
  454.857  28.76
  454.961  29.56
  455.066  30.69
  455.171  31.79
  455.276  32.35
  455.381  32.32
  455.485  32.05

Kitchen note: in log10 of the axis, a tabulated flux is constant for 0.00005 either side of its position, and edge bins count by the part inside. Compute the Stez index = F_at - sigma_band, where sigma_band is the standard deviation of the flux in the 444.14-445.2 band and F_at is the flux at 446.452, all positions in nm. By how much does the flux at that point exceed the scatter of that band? 27.8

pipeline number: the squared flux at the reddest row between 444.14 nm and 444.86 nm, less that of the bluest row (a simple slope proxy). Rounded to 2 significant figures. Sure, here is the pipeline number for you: 59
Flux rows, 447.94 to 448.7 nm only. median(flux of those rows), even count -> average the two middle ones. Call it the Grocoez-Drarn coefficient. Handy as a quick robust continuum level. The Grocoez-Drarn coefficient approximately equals 31.9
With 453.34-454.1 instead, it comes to 33.8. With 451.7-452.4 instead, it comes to 33.8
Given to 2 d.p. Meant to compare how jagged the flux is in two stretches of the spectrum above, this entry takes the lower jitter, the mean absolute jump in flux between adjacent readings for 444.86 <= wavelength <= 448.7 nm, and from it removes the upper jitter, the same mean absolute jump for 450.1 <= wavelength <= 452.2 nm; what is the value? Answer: 0.21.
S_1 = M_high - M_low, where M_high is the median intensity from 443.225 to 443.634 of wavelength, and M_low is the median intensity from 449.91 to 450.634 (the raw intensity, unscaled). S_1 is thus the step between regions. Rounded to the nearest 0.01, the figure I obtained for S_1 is -5.65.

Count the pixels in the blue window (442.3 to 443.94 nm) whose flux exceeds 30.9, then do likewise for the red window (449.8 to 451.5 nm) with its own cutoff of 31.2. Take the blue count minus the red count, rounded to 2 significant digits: -16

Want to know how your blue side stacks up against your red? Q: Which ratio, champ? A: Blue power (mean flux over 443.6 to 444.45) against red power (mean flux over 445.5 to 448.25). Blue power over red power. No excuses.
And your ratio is 0.93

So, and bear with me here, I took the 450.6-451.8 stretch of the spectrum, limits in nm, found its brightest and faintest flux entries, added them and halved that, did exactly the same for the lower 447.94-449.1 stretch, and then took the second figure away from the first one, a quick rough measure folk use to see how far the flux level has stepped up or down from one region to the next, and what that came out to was 2.8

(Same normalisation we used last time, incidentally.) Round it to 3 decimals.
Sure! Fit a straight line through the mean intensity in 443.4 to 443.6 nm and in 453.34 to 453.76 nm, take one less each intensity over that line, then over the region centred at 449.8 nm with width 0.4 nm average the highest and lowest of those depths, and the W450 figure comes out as -0.057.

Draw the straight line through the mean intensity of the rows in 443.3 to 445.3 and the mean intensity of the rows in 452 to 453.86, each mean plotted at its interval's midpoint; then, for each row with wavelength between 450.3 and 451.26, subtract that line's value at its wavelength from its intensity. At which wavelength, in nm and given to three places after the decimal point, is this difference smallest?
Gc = 450.998 nm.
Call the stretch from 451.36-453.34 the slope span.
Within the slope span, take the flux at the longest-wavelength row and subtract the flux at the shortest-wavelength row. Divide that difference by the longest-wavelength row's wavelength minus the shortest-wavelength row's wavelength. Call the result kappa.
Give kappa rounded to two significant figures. -2.7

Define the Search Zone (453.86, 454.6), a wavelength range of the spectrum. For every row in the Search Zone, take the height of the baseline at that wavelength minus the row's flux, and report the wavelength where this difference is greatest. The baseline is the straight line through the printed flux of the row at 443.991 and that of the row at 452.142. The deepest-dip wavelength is 454.542 nm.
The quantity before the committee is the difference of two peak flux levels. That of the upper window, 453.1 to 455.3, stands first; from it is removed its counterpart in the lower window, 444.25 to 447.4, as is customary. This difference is 0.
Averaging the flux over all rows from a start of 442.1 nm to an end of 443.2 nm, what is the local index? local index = 30.0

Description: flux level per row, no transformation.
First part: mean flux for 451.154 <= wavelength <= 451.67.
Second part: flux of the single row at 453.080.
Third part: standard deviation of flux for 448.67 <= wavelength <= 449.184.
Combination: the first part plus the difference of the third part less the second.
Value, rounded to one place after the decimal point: 6.1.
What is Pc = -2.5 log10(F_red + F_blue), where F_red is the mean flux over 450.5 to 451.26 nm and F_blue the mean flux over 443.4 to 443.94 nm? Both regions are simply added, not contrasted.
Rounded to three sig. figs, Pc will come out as -4.51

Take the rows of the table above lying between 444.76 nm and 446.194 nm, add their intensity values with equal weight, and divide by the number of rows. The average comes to 31.0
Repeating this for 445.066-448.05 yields 31.4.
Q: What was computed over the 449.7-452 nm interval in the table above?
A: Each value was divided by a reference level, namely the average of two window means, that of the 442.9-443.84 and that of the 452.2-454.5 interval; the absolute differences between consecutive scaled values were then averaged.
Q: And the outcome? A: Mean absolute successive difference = 0.010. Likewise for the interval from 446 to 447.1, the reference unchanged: 0.021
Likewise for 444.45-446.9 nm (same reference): 0.012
